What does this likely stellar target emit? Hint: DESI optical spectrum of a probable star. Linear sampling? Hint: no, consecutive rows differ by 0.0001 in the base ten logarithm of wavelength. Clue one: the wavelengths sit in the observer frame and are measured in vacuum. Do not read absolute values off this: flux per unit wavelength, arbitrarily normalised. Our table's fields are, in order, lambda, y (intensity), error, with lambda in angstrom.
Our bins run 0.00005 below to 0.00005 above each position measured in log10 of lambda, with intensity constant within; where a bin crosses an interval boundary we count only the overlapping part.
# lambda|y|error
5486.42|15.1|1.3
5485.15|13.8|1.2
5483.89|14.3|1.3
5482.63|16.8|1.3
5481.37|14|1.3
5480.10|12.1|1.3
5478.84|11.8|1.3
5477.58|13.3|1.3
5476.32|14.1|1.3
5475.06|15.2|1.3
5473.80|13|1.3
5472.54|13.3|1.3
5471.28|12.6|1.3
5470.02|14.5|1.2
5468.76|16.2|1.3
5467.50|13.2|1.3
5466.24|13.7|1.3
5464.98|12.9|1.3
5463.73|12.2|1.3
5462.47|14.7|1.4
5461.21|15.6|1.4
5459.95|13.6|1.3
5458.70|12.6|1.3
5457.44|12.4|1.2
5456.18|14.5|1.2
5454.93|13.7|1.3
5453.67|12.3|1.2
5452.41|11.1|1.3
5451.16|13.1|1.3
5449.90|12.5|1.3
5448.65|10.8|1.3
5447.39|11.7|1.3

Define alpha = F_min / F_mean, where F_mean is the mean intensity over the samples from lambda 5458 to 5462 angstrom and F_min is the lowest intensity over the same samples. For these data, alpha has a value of 0.904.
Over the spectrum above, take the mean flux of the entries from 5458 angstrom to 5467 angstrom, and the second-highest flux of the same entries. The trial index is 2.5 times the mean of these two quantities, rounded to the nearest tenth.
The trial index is 35.4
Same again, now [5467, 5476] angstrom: 36.5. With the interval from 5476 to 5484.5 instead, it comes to 35.1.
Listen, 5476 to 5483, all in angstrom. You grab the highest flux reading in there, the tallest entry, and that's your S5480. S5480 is 16.8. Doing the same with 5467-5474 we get 16.2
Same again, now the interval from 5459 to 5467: 15.6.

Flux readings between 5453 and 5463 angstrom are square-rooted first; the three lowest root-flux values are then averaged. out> 3.53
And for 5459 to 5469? 3.57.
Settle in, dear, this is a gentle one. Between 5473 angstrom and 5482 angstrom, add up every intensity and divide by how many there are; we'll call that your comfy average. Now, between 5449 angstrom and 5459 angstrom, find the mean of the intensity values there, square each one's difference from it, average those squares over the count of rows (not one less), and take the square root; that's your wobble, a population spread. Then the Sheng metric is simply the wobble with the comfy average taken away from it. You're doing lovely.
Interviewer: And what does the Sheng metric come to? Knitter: -12.4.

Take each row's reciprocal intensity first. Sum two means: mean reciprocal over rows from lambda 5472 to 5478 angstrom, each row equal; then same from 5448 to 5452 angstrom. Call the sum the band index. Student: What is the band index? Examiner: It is 0.156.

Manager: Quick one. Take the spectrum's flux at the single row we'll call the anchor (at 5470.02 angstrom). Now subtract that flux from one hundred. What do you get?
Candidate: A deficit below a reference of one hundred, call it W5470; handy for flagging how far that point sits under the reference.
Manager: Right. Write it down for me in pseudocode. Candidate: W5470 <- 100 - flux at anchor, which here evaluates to 85.5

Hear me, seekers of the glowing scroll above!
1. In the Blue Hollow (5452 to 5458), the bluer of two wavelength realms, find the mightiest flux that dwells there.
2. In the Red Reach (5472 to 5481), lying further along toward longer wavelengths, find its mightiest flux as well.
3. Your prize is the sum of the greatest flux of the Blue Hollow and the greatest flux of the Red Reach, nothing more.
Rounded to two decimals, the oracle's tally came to 29.70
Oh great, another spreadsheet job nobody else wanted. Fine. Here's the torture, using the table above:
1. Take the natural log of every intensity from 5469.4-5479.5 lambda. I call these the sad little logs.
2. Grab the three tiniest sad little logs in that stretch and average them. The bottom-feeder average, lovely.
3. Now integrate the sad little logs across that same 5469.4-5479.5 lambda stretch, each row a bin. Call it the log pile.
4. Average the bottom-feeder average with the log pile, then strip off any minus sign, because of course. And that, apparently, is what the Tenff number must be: 14.4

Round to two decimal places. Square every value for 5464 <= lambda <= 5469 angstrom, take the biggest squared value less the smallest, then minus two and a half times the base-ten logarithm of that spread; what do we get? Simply -4.96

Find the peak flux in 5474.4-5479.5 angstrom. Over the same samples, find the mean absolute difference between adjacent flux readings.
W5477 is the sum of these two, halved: 8.2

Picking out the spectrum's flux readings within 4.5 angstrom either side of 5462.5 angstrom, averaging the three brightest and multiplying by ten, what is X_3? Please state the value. 147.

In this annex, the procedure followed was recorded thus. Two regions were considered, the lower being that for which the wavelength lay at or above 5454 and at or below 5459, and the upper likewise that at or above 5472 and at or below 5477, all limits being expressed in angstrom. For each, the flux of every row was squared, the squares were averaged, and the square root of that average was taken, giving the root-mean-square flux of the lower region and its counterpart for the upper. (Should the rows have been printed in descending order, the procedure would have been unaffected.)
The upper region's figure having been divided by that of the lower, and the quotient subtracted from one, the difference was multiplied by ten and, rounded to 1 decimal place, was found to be -0.4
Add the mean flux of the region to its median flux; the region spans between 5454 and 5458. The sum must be 27.2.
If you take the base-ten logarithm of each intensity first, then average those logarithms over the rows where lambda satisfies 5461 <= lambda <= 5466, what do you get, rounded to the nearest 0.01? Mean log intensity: 1.14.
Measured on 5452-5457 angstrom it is 1.11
